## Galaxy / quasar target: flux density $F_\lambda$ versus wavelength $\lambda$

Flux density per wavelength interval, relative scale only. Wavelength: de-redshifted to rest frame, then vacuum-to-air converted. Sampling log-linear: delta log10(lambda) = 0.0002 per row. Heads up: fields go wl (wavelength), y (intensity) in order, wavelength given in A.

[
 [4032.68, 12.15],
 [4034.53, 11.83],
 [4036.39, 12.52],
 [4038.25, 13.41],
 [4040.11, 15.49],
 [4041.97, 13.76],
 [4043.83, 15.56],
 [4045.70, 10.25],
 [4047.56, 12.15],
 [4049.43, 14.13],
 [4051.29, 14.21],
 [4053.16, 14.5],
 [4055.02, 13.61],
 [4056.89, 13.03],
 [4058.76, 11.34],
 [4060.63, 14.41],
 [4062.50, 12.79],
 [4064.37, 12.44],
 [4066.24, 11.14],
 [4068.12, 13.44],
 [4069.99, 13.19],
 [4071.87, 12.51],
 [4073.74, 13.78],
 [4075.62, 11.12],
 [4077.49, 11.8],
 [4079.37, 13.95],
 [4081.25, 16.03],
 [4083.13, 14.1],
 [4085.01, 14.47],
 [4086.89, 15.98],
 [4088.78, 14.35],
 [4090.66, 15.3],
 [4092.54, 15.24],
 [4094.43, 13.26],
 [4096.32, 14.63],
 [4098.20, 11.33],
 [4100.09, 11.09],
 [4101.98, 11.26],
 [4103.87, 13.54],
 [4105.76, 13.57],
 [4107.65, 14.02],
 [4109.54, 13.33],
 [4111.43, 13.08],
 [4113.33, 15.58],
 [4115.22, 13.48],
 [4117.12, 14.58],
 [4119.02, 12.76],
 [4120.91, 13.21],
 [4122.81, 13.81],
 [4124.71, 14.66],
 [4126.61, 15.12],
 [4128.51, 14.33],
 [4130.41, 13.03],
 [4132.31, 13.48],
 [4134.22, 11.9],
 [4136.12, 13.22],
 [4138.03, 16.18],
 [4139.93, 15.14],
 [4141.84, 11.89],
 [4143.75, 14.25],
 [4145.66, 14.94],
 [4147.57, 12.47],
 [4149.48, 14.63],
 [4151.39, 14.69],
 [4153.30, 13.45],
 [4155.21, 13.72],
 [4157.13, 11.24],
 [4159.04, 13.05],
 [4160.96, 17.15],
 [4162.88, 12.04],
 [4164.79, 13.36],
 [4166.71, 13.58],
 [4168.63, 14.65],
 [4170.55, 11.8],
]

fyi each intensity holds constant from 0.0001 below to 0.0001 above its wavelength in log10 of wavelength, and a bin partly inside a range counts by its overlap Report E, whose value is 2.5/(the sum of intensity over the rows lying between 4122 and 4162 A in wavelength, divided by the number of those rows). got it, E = 0.180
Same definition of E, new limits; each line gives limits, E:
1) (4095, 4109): 0.196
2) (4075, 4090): 0.179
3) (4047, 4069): 0.191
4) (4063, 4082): 0.193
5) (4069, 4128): 0.183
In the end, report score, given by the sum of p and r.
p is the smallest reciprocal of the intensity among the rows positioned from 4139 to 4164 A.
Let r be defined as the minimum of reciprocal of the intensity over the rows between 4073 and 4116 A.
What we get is 0.121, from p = 0.0583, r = 0.0624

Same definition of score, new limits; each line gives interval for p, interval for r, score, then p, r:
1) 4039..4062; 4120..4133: 0.130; 0.0643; 0.0661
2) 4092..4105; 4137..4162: 0.124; 0.0656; 0.0583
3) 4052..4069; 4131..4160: 0.131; 0.0690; 0.0618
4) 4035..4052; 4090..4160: 0.126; 0.0643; 0.0618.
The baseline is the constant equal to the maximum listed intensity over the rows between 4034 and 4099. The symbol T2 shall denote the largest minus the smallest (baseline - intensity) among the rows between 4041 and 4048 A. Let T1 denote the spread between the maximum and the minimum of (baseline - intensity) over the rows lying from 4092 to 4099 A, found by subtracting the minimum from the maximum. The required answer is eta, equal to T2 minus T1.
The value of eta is 1.4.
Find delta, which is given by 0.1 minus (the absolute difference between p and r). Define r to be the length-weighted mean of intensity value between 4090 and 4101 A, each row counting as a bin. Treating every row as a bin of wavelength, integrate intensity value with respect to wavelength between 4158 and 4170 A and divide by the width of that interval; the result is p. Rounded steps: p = 13.88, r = 13.4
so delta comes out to -0.3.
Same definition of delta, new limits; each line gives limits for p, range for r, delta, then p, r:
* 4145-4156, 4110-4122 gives -0.1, 13.97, 13.8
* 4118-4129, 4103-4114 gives -0.1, 13.97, 13.8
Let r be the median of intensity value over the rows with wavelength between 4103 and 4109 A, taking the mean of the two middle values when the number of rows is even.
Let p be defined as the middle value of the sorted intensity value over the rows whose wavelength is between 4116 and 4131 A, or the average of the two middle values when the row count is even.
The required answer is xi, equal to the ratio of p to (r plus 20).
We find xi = 0.419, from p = 14.1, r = 13.6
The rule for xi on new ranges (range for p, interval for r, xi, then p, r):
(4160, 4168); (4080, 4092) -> 0.386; 13.5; 14.9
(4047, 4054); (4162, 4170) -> 0.423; 14.2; 13.5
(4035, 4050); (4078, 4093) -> 0.390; 13.6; 14.9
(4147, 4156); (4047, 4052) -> 0.402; 13.7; 14.1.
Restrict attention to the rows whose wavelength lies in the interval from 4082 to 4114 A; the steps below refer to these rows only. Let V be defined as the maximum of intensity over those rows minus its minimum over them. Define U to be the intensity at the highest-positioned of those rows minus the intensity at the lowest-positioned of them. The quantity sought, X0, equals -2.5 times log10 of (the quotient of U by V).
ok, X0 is 1.30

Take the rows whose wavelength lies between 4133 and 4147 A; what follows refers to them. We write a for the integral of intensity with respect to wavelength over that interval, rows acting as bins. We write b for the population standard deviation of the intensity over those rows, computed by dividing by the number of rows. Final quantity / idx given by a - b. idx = 193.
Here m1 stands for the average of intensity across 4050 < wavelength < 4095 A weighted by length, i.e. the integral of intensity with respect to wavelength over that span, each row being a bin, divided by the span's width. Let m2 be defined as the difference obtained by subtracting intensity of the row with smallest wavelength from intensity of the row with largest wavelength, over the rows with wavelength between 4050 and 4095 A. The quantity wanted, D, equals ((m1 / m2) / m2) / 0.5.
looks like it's 30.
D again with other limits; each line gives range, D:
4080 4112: 3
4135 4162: 2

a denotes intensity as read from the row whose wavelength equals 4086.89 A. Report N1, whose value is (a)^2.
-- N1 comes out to 255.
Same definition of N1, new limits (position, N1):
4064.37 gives 155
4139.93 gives 229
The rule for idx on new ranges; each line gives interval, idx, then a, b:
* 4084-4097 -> 191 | 192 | 0.80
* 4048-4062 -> 188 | 189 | 1.04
